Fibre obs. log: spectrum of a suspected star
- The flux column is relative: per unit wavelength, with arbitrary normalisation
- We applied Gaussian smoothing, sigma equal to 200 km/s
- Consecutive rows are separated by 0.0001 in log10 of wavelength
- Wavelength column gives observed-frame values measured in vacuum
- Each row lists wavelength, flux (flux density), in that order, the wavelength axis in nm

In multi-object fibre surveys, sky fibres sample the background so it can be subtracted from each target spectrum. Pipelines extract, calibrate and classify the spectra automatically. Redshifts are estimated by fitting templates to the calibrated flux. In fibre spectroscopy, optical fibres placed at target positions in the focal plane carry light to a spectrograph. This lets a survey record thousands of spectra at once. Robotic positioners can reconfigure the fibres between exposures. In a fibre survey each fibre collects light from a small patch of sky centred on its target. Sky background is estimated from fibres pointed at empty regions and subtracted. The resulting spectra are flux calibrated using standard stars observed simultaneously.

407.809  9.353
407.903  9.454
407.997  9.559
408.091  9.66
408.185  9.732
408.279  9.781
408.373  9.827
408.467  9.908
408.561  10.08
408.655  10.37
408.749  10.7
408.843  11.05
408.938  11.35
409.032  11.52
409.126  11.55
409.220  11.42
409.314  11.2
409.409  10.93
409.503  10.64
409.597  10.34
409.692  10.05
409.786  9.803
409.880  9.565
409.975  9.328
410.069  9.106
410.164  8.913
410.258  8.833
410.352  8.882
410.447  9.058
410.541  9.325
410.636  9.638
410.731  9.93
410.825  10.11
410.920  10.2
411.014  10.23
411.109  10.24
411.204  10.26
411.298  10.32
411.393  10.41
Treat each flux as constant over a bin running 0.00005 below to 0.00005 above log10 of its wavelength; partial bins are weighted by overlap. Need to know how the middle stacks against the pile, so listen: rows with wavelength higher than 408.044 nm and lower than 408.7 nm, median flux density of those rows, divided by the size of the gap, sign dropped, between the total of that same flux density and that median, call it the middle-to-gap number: 0.17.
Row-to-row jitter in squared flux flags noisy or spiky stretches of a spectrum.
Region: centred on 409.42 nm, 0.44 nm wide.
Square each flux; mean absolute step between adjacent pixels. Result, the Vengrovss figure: 5.9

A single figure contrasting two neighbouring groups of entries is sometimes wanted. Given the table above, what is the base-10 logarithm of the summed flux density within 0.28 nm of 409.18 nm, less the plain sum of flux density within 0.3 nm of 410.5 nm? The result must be -54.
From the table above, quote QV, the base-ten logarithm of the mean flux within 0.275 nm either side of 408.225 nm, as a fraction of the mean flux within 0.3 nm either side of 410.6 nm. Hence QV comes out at 0.01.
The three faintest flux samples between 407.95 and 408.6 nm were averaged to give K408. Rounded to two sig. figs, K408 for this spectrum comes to 9.7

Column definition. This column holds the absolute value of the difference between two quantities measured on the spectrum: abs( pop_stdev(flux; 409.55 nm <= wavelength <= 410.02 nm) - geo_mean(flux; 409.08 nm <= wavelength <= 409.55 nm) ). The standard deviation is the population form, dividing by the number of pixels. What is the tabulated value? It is 10.8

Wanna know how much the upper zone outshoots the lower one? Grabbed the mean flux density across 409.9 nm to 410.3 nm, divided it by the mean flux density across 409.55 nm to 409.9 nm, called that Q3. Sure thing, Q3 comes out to 0.91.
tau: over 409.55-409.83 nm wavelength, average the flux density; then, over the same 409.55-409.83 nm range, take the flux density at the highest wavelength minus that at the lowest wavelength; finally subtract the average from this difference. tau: -10.6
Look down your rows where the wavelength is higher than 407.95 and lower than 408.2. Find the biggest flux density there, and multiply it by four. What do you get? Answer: 39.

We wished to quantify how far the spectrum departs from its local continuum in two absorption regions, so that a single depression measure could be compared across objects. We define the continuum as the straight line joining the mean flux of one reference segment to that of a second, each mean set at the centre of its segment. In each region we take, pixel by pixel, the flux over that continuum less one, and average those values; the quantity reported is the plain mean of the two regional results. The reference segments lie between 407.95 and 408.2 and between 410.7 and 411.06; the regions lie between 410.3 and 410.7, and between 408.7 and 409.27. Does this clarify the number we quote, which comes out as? 0.033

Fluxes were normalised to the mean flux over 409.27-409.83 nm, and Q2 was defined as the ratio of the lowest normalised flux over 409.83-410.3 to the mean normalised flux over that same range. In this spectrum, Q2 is 0.965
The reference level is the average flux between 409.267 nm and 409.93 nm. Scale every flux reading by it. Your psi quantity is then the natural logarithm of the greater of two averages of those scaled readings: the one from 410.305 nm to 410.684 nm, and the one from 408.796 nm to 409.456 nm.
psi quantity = 0.086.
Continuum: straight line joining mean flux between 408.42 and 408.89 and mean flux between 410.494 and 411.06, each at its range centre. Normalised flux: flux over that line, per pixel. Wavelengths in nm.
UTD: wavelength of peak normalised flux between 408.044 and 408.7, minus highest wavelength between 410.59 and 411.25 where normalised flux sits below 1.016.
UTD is -2.08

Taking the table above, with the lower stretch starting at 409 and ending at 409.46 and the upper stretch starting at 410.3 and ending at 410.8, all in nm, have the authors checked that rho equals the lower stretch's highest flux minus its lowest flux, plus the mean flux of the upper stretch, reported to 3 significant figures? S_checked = 10.0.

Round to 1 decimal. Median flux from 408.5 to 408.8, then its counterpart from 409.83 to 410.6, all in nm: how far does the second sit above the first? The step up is -1.3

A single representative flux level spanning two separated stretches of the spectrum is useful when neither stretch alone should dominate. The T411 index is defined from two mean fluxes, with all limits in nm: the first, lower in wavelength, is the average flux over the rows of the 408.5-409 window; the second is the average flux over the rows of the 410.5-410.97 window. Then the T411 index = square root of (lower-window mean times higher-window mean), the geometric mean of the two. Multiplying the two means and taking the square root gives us 10.3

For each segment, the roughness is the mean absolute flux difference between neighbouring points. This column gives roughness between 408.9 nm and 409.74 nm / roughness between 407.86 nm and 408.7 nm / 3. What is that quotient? 0.62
